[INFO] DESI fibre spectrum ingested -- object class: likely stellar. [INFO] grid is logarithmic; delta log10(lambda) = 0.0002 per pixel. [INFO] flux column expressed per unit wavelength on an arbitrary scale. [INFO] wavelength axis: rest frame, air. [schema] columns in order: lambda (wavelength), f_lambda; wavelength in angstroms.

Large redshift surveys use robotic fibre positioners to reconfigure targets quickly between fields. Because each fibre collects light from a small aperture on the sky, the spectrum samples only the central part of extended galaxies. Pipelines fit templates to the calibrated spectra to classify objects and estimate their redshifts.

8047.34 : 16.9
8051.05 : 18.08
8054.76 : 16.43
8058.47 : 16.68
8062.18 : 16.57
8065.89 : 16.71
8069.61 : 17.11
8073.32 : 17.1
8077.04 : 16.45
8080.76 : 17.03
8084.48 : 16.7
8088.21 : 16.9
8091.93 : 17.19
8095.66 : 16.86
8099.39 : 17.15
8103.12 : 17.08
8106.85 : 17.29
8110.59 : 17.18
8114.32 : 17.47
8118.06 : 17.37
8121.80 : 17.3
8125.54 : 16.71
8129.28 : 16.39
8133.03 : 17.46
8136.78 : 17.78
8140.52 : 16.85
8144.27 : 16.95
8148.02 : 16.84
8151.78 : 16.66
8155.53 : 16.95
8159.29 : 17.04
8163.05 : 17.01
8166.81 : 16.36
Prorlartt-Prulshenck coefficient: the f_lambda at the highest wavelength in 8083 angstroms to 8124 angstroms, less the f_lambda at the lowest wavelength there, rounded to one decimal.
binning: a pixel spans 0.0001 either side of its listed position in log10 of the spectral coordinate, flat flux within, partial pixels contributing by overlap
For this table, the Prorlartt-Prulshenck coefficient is 0.6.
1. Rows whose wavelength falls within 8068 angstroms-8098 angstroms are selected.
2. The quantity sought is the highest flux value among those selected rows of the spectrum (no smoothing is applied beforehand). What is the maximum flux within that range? 17.19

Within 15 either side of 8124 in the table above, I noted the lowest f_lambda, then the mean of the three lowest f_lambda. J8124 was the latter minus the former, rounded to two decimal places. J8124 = 0.37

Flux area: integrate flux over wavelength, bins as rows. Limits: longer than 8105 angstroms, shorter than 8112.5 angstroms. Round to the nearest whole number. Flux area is 129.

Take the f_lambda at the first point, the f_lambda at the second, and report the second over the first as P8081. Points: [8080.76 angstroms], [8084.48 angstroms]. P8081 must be 0.98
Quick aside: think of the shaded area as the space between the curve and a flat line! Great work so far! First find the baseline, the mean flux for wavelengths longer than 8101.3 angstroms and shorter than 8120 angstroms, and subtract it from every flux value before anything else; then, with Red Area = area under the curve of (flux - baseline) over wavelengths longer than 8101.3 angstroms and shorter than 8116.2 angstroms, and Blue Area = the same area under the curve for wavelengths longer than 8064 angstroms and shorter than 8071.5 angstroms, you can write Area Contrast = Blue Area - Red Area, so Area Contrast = -2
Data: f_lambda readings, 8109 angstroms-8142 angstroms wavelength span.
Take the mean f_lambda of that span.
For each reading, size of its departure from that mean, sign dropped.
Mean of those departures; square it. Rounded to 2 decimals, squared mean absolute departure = 0.12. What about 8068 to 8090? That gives 0.04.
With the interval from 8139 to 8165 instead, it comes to 0.01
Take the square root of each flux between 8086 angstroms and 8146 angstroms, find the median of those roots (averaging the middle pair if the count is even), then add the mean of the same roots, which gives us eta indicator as 8.28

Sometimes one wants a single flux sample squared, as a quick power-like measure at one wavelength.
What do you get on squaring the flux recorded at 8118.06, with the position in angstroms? 302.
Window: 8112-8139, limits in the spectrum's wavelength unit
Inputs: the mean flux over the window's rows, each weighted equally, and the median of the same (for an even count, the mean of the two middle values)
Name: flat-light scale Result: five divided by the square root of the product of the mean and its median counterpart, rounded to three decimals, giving 0.289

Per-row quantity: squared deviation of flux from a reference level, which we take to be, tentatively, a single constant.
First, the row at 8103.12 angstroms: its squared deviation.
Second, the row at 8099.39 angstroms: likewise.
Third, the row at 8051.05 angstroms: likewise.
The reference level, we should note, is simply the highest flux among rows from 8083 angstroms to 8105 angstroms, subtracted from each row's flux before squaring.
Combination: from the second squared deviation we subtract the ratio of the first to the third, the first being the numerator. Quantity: 0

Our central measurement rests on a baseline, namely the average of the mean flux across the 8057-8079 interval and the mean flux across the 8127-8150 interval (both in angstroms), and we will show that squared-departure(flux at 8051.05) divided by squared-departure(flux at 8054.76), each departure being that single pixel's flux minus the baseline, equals 6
